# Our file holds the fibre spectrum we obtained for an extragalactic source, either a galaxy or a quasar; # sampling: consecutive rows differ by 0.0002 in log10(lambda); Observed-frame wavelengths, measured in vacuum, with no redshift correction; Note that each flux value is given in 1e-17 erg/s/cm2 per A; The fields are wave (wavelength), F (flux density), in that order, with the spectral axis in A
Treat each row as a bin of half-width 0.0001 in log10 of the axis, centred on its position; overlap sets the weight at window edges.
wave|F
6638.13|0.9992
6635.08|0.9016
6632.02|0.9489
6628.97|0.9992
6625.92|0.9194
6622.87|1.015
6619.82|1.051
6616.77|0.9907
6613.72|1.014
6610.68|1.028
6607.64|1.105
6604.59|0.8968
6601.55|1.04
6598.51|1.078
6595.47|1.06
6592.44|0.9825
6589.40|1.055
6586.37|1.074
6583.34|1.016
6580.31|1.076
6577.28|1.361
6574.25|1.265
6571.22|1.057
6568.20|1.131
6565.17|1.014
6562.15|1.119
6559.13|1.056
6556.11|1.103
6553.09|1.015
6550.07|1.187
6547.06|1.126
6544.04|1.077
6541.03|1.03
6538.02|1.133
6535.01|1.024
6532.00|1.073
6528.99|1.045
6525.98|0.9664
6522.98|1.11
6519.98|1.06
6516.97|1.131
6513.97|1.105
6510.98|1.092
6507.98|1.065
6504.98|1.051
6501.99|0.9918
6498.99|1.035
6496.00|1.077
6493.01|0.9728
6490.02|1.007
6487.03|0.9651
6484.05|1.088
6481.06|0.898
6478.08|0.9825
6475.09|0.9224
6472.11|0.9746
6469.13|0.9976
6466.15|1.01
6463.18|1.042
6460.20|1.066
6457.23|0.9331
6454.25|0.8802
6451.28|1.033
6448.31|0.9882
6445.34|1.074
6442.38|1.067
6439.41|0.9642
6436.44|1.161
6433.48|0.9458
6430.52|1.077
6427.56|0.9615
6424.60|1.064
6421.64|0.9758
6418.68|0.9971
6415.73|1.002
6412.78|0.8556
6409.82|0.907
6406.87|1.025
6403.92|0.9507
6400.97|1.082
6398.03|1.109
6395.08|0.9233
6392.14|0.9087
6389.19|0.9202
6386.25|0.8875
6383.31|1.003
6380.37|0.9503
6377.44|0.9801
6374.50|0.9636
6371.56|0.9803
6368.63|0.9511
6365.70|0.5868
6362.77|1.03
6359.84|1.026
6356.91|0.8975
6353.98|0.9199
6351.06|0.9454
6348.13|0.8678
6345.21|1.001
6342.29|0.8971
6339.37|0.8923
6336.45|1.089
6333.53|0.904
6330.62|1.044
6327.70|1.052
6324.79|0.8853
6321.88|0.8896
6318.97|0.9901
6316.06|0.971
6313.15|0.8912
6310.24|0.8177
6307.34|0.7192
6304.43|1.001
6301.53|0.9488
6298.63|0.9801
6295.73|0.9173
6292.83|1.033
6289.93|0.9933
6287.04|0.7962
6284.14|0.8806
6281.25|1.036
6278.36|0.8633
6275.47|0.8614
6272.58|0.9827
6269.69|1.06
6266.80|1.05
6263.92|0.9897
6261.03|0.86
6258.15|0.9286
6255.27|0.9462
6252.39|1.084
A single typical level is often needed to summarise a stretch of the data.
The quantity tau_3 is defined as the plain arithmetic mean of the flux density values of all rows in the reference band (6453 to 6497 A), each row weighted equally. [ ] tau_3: 0.99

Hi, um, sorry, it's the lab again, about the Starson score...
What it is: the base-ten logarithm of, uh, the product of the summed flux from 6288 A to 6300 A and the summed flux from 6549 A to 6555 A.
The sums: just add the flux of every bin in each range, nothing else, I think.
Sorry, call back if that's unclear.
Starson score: 0.94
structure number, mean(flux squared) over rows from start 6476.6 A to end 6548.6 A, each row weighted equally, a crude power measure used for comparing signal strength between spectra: 1.10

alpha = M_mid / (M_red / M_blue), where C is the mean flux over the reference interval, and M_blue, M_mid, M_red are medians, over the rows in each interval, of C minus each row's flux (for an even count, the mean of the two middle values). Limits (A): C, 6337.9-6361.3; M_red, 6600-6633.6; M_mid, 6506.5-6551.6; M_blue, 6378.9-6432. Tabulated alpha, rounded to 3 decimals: -0.066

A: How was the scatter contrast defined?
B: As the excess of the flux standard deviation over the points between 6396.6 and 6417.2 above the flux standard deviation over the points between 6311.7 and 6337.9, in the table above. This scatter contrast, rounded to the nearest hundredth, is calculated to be 0.01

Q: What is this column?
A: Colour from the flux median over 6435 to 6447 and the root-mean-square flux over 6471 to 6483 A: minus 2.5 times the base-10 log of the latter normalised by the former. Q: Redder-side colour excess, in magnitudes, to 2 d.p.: 0.14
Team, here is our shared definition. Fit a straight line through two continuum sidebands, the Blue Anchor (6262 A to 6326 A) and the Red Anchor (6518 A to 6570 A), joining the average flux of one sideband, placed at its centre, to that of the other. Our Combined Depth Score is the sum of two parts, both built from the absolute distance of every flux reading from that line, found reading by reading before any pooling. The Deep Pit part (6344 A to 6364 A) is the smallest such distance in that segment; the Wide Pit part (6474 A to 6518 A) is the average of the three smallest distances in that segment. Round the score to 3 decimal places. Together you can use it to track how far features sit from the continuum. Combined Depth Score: 0.030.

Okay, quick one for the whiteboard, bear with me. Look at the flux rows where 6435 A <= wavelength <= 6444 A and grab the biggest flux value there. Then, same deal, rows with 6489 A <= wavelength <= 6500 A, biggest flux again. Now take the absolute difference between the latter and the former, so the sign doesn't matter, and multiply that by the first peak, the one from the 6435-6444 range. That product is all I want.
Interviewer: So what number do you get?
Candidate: 0.10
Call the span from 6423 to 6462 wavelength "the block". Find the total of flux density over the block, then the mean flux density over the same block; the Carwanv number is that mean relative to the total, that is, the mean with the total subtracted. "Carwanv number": -12.2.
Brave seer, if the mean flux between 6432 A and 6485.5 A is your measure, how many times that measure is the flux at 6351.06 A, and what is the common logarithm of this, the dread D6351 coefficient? -0.025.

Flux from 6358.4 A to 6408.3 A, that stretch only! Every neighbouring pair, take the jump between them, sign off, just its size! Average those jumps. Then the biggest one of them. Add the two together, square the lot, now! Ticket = 0.29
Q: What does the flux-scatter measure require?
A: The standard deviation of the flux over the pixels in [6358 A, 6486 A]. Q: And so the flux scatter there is 0.09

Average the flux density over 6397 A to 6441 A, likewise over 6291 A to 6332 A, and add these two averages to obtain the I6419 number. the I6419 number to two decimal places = 1.94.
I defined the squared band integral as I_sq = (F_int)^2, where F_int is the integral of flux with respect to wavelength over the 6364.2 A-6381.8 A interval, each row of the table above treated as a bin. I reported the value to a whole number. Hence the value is 252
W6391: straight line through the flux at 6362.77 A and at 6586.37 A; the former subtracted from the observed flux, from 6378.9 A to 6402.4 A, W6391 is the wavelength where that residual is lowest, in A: 6386.25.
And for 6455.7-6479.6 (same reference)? 6475.09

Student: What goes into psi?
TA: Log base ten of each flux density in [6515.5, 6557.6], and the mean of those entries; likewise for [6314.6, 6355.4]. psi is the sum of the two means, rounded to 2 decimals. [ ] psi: 0.01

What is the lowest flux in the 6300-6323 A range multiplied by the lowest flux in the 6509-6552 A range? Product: 0.70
